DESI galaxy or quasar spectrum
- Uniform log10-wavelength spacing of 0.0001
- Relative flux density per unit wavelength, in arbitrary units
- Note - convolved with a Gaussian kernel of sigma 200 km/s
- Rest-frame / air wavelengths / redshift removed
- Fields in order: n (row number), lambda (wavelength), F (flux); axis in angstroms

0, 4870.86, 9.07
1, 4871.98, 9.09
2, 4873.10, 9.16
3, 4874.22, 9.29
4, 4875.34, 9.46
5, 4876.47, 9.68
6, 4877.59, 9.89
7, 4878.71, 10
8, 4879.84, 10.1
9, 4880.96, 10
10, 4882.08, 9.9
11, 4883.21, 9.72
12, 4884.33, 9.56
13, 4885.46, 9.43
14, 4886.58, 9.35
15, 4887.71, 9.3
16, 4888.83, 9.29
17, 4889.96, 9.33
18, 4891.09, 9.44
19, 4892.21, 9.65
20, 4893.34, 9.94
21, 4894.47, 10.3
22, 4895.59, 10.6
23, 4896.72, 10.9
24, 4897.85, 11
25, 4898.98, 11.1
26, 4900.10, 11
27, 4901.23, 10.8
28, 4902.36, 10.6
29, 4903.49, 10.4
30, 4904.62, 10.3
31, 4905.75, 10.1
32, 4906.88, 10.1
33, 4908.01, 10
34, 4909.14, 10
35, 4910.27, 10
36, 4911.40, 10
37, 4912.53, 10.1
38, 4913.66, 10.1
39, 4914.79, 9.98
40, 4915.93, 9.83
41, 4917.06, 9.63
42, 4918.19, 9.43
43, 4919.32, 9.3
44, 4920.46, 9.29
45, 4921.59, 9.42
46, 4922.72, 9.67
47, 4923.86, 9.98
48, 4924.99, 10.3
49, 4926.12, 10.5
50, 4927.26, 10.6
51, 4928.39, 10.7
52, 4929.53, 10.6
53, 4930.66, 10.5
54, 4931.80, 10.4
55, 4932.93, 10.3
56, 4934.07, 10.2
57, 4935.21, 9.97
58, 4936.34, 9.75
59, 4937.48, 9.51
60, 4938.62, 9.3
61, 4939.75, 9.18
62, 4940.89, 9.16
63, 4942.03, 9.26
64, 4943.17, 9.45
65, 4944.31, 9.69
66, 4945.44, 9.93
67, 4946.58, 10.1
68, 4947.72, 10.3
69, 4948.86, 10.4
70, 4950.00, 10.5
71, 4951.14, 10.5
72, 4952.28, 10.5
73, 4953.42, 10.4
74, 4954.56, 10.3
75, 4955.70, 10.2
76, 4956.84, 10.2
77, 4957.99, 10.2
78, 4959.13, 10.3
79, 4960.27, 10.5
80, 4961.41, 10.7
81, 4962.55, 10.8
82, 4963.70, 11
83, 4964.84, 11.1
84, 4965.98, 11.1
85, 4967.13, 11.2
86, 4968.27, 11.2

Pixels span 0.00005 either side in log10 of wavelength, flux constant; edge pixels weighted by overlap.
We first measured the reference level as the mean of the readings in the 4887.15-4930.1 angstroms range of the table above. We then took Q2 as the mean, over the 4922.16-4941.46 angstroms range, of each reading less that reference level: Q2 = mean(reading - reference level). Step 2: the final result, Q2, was -0.1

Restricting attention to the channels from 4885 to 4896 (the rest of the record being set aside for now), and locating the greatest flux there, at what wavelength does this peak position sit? 4895.59 angstroms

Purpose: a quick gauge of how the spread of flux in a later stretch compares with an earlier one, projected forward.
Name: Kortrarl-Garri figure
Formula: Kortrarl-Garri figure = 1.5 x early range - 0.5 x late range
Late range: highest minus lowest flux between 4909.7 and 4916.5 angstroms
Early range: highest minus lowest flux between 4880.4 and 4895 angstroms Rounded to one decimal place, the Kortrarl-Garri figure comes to 1.4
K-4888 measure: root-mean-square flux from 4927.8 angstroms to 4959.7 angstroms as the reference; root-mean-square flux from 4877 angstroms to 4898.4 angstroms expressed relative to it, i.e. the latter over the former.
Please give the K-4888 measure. 0.982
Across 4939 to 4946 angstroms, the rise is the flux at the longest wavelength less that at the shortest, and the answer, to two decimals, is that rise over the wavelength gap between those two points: 0.13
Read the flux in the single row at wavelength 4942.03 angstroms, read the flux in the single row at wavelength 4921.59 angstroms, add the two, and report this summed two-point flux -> 18.7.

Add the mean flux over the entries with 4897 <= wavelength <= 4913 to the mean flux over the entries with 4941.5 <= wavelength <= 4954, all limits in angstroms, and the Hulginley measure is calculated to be 20.5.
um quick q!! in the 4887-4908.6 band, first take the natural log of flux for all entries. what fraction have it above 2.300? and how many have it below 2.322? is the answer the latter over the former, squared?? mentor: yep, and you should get 173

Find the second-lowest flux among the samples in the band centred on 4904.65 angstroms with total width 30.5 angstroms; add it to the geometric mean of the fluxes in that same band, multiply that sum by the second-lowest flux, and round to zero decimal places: 182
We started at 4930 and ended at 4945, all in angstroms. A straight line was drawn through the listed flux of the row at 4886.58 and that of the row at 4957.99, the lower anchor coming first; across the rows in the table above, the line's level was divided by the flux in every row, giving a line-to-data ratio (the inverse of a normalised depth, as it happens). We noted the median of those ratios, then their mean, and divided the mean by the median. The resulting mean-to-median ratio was 0.989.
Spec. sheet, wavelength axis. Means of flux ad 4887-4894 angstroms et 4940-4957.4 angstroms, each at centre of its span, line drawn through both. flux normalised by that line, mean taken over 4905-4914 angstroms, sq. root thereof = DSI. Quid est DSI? 1.02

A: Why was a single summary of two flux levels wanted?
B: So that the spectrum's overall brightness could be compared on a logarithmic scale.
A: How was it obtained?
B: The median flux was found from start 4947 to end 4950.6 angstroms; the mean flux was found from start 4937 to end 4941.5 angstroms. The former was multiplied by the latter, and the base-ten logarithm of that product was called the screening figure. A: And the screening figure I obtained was 1.98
